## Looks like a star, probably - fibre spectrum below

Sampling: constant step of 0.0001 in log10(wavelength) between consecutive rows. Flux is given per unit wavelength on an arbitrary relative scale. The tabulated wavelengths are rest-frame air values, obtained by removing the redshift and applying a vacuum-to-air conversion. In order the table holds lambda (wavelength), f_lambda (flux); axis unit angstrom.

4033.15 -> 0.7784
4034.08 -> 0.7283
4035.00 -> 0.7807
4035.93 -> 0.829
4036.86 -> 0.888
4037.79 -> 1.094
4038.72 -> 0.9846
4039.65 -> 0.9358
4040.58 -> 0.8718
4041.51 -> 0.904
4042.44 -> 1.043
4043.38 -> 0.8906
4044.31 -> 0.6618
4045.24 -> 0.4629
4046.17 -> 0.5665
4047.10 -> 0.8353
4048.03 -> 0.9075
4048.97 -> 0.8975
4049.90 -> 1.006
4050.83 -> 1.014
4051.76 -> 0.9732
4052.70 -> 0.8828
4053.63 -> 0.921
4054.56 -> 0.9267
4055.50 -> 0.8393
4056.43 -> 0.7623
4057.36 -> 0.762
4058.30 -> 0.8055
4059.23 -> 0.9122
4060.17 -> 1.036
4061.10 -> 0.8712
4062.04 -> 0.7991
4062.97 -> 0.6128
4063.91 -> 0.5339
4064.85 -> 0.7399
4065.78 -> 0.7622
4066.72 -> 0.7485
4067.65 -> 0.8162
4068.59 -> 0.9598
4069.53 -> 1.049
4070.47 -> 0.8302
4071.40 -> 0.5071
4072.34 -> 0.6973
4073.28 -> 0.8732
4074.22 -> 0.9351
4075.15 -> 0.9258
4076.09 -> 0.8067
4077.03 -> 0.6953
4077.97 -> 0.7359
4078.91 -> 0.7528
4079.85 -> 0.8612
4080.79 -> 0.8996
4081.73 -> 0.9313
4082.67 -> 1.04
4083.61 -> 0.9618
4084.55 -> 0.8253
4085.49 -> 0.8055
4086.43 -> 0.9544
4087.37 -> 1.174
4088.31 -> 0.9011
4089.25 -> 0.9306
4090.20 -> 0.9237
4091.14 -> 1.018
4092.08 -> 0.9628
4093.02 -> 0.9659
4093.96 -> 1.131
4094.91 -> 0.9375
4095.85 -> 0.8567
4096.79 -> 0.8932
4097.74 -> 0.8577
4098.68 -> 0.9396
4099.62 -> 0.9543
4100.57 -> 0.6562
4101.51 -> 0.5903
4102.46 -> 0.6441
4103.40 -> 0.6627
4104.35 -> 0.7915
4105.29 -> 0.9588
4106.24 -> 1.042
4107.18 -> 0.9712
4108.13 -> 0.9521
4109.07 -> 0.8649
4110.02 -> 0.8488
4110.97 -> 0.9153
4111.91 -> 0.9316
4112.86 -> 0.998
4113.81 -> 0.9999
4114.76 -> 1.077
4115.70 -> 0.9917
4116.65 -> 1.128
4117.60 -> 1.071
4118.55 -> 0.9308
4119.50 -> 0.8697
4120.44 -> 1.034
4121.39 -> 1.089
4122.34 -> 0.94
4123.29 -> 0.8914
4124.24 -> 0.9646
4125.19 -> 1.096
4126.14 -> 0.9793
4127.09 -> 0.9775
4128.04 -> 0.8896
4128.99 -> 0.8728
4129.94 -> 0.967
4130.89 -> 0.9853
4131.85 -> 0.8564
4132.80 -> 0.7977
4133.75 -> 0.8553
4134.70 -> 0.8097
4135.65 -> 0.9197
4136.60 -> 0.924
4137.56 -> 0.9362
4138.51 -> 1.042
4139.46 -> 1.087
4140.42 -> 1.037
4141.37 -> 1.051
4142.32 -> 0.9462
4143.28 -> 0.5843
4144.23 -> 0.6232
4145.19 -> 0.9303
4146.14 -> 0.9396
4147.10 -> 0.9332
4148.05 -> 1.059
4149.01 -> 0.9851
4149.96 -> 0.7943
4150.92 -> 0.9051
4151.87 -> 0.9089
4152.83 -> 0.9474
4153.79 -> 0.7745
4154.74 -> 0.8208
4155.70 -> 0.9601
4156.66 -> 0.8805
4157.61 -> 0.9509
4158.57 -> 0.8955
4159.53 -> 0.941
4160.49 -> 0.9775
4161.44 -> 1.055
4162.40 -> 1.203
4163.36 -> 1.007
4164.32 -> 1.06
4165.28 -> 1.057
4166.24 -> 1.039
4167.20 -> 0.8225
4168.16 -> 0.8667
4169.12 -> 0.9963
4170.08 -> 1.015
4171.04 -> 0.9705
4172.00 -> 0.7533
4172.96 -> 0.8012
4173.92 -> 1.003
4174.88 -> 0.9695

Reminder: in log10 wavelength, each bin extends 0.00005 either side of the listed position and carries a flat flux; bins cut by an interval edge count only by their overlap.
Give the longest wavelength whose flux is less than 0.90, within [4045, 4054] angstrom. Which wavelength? 4052.70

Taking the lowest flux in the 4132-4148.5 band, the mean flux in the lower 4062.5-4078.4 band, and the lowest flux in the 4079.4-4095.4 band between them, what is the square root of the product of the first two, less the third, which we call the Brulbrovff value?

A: -0.13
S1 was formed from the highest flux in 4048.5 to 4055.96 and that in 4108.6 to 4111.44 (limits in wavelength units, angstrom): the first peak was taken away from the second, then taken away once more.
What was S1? -1.11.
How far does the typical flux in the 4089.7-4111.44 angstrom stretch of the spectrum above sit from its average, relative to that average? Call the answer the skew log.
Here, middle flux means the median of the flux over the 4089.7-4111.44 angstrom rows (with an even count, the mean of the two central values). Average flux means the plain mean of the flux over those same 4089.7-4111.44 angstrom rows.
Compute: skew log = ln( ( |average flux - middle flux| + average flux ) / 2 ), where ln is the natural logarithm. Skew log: -0.77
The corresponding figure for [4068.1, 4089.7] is -0.80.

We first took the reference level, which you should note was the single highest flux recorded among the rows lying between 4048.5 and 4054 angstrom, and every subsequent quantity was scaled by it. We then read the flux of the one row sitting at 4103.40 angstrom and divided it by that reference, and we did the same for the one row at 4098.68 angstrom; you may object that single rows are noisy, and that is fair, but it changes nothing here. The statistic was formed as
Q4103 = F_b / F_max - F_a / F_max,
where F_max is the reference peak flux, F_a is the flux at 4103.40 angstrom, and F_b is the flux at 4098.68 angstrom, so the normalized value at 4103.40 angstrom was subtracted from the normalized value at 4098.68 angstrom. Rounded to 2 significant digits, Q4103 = 0.27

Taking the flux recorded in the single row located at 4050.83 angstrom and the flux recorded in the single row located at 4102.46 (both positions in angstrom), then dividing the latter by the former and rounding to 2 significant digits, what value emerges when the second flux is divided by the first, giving 0.64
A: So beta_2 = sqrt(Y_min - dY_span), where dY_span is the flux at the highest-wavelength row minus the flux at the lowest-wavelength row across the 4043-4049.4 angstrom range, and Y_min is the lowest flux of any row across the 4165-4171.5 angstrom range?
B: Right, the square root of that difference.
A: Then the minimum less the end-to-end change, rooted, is 0.90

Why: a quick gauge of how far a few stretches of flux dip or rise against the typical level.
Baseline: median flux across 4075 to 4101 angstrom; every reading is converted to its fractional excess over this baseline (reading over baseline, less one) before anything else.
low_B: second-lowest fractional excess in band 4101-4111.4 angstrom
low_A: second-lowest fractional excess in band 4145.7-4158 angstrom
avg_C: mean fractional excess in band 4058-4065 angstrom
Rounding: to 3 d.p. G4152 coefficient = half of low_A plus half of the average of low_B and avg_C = -0.183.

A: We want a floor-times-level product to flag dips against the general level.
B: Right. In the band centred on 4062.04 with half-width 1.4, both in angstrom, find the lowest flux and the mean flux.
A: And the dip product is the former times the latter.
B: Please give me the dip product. 0.47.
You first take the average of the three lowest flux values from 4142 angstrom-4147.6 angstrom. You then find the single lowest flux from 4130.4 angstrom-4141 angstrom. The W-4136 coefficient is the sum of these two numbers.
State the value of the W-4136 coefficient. 1.51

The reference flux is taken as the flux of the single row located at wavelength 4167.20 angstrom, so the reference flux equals 0.8225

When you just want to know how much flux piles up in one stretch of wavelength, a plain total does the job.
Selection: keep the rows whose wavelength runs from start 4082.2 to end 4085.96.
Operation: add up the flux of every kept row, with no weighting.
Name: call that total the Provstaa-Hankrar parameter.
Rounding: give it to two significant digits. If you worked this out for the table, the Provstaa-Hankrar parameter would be 3.6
